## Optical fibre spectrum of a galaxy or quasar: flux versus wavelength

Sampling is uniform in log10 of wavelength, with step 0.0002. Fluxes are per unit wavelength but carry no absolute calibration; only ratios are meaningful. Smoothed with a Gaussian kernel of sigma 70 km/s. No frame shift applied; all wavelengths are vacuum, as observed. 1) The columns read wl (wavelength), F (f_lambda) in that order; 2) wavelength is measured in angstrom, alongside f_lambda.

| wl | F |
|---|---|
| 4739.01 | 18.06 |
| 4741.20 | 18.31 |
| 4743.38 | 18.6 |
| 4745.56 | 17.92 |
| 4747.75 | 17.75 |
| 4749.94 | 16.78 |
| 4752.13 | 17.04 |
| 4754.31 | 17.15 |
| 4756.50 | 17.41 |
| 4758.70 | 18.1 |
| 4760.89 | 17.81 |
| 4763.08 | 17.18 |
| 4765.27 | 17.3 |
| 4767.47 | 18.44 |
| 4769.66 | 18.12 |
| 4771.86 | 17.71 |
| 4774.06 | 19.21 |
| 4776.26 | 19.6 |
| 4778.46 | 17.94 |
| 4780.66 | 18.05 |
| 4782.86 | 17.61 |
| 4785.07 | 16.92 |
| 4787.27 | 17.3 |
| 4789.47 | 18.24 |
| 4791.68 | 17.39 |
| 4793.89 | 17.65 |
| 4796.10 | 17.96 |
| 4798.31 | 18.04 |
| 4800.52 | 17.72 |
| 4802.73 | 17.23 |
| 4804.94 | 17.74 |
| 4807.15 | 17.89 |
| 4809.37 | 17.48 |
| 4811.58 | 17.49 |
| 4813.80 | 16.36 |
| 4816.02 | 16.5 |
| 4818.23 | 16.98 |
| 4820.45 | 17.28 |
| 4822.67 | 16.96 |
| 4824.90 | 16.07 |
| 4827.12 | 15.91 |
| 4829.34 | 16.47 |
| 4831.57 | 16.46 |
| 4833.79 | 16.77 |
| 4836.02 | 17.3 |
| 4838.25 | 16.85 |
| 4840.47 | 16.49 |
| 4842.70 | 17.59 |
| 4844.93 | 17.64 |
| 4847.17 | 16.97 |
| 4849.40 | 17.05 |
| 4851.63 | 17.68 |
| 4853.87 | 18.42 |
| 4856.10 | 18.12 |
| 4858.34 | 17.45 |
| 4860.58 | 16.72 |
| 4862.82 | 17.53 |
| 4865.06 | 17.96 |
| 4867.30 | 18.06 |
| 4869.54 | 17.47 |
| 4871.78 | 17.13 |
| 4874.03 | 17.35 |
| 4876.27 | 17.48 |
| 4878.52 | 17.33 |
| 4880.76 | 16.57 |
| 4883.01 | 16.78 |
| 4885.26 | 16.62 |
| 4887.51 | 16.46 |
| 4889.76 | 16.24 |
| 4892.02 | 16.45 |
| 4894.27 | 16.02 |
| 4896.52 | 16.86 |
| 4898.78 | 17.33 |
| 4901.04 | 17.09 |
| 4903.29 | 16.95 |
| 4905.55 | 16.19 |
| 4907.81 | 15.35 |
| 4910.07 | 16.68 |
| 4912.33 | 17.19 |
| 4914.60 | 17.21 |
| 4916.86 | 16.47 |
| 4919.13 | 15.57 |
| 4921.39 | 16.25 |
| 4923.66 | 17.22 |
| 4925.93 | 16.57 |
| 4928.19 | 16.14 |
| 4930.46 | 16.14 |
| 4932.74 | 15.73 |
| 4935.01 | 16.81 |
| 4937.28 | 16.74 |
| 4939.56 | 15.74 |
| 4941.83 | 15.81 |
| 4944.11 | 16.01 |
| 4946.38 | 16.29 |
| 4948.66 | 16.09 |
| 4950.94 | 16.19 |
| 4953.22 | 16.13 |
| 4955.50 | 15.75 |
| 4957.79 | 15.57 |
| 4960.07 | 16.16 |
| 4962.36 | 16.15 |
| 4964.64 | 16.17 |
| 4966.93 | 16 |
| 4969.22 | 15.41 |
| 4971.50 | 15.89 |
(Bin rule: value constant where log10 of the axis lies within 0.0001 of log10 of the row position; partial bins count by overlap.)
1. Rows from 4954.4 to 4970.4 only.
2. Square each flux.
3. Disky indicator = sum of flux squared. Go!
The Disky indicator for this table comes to 1767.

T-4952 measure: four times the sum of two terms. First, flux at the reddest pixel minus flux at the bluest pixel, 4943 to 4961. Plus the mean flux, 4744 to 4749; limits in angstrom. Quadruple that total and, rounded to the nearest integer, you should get 72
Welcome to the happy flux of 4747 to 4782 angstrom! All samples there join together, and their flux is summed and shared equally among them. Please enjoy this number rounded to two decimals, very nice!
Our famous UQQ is 17.85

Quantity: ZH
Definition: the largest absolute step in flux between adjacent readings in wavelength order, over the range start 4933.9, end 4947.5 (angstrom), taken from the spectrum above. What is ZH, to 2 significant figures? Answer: 1.0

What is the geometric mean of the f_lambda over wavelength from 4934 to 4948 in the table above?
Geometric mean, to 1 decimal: 16.2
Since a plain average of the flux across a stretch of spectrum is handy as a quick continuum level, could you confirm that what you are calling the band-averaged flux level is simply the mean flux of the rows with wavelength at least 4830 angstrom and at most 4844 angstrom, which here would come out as 16.91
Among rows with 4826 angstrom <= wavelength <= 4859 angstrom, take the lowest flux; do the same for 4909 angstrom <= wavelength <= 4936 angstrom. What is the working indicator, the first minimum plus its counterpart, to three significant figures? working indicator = 31.5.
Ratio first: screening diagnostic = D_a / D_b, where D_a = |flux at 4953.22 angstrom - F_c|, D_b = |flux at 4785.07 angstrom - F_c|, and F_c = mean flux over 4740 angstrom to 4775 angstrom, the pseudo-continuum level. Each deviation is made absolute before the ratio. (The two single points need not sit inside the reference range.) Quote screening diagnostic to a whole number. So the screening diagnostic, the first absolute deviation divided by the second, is 2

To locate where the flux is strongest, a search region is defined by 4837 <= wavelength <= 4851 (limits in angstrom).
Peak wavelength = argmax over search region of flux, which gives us 4844.93 angstrom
